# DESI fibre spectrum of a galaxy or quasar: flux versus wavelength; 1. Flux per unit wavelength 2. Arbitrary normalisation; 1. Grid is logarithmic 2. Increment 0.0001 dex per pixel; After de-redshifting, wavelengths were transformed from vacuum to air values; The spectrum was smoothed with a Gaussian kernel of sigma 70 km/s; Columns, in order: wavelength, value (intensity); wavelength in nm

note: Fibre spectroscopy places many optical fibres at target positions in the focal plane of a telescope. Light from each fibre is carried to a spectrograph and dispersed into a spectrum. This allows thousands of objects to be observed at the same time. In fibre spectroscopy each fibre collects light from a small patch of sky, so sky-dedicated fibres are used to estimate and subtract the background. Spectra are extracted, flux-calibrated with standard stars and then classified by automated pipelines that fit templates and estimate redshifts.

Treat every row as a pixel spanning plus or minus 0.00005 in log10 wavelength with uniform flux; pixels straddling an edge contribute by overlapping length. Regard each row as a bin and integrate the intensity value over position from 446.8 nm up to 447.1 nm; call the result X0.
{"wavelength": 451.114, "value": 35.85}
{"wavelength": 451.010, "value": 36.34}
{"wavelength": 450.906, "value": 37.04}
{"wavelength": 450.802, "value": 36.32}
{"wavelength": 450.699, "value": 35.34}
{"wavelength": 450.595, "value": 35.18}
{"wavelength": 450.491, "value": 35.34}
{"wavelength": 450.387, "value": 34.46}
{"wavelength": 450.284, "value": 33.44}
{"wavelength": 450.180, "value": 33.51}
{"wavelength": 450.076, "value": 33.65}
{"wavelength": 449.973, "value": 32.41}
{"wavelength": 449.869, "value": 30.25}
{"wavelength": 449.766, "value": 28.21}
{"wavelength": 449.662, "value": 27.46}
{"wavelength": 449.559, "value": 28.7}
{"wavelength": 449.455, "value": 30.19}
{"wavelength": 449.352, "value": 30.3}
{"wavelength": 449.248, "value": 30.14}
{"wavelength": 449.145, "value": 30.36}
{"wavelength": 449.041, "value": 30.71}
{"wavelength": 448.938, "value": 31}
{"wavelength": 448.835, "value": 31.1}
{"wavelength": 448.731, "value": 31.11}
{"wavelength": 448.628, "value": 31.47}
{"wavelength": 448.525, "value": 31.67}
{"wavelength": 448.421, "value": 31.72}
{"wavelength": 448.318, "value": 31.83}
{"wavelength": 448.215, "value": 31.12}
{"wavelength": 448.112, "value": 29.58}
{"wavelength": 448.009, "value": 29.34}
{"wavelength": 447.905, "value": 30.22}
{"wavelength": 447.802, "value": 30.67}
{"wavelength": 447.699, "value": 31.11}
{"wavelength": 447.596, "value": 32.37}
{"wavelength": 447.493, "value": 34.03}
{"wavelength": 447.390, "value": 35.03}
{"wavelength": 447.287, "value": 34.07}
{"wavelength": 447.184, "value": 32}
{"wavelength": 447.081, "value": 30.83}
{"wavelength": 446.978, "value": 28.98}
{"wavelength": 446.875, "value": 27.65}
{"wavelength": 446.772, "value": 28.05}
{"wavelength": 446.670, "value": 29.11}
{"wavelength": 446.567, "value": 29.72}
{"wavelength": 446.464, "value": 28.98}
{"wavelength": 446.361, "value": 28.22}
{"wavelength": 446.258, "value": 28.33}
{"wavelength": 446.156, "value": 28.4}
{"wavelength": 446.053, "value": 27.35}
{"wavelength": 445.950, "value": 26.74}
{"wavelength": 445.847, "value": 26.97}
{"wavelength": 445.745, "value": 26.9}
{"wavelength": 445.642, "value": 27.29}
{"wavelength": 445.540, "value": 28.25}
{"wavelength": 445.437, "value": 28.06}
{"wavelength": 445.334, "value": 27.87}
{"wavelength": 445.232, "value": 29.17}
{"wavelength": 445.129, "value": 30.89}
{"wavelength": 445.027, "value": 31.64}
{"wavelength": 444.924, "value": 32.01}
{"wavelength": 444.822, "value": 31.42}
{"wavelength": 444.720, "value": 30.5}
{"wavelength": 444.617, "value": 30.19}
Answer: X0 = 8.7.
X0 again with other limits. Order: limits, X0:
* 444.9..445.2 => 9.4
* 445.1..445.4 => 8.7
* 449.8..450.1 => 9.5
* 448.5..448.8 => 9.4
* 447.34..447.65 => 10.5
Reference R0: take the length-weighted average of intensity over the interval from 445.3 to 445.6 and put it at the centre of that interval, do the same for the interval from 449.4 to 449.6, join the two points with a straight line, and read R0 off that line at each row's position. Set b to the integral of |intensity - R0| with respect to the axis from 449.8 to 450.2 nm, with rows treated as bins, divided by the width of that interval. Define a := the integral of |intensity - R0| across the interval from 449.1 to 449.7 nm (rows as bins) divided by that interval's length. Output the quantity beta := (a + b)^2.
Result 13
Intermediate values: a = 1.0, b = 2.6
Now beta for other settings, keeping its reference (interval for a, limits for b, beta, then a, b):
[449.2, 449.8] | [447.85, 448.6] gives 8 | 1.1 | 1.8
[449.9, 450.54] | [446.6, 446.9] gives 21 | 3.9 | 0.7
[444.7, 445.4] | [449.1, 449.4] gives 12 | 2.6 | 0.9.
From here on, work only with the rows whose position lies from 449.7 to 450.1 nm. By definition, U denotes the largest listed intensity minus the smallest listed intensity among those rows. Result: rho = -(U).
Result -5.4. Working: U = 5.4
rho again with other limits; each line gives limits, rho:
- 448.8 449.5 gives -1.0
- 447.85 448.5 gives -2.5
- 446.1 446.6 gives -1.5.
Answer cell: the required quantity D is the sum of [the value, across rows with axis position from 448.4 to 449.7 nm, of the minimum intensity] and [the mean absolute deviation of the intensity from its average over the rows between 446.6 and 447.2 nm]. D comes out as 28.8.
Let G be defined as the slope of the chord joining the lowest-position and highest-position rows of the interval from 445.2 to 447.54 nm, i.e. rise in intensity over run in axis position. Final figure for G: 2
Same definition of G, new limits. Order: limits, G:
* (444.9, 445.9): -5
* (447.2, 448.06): -7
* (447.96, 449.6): 0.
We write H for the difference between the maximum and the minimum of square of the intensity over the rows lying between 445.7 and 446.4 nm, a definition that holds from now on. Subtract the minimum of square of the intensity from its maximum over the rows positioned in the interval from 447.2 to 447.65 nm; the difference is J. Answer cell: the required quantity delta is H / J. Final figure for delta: 0.5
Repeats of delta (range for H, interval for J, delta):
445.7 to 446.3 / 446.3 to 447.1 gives 0.5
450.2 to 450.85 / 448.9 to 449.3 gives 3.8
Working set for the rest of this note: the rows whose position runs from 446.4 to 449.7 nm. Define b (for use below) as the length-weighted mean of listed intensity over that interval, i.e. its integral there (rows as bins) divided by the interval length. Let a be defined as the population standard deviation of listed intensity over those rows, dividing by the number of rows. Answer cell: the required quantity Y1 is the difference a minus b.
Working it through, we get -28.9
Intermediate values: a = 1.7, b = 30.6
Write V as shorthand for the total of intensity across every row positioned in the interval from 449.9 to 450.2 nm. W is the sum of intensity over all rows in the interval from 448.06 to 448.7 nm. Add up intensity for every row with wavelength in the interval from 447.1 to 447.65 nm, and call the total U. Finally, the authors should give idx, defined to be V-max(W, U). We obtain -88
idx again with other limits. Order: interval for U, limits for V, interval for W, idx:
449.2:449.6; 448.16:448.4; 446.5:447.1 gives -111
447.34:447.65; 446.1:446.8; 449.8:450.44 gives 3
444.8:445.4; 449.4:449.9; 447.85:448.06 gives -38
